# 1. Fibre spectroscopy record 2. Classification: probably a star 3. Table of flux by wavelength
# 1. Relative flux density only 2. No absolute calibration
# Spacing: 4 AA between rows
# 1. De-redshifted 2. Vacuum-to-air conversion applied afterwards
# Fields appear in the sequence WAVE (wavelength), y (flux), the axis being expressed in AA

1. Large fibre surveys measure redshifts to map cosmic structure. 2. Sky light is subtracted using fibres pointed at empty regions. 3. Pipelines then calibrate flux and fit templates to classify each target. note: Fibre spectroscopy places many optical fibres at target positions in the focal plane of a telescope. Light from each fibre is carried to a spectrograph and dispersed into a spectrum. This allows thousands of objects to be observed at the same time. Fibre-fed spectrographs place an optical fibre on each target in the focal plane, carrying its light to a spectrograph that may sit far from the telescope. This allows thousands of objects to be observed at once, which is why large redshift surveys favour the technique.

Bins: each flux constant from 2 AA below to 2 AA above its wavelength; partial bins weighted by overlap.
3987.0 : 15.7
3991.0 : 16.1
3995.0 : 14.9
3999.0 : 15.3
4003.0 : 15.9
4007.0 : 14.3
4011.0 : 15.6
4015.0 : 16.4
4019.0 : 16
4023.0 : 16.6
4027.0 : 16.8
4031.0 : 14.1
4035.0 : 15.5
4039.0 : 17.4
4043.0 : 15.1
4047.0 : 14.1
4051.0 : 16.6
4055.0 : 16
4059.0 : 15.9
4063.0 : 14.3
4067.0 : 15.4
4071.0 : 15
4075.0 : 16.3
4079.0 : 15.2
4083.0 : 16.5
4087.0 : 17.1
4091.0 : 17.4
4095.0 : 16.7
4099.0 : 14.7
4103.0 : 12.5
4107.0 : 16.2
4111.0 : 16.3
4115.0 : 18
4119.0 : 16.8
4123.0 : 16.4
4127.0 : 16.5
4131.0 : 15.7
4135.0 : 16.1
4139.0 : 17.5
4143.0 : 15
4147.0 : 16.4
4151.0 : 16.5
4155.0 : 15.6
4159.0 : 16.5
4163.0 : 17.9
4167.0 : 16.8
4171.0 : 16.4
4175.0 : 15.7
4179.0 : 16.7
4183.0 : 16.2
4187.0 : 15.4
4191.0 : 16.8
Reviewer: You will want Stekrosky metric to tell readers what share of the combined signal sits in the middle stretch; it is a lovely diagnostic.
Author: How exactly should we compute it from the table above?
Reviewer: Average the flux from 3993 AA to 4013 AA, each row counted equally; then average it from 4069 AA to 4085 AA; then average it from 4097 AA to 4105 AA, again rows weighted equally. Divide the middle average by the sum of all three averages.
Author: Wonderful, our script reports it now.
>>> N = 0.354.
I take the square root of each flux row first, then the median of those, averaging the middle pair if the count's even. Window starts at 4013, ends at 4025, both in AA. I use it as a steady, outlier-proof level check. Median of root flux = 4.05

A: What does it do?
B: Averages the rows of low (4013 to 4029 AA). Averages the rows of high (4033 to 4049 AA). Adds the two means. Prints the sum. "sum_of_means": 32.0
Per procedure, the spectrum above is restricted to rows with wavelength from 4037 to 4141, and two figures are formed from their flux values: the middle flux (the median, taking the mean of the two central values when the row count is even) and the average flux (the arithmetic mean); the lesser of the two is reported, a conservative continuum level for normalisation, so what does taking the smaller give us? 16.0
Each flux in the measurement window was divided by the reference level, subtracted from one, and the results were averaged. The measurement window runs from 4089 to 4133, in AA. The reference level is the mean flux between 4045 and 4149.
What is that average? -0.01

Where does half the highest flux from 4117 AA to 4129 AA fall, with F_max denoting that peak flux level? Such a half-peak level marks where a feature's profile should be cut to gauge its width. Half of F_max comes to 8.40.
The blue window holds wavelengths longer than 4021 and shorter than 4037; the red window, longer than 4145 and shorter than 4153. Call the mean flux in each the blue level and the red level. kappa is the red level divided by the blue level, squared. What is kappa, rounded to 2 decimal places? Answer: 1.09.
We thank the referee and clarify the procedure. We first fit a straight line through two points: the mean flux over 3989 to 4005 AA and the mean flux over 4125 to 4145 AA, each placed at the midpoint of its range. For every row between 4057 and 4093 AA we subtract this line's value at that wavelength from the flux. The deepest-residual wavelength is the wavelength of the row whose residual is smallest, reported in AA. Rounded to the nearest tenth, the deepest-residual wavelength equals 4063.0 AA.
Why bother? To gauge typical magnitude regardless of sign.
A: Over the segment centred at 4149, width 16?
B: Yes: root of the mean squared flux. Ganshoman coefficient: 15.9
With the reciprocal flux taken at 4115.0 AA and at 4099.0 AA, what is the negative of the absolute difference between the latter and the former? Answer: -0.0125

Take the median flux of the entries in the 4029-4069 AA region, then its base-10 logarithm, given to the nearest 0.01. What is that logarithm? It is 1.19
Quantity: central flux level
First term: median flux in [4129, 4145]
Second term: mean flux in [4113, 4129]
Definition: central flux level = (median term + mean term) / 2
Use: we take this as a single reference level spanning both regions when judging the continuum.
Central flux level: 16.4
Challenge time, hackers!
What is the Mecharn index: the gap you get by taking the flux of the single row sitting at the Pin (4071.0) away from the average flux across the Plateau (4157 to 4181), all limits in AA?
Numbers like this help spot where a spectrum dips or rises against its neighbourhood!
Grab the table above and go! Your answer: 1.7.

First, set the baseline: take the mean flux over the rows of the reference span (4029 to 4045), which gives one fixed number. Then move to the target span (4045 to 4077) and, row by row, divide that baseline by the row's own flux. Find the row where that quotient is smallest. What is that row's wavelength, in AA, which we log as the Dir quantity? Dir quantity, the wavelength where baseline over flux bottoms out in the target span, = 4051.0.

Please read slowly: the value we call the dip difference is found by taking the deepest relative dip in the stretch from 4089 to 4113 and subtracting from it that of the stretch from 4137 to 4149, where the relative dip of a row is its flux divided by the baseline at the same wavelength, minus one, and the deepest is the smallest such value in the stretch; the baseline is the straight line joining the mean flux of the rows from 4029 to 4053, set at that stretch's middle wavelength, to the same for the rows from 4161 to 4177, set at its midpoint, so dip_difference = -0.13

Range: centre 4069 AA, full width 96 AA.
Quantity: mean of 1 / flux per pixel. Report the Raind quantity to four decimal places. 0.0636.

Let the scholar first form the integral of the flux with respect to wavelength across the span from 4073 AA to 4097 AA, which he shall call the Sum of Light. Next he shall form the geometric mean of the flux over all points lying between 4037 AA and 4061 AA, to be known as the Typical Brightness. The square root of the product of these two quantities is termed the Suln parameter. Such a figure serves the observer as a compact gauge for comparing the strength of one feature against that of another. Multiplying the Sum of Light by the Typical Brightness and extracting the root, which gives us 79.2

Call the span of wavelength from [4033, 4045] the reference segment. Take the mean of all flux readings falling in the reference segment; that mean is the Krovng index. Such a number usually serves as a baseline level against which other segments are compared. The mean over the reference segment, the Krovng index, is 16.0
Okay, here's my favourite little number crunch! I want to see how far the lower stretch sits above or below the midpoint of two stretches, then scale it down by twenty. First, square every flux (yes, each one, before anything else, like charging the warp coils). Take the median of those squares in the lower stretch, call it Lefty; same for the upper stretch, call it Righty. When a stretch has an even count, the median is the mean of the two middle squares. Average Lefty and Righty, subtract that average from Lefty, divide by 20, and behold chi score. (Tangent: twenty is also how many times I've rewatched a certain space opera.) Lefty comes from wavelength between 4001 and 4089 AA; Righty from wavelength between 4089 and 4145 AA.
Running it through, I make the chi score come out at -0.36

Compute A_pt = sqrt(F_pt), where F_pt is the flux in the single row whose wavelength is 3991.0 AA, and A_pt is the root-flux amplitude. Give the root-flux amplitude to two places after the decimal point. 4.01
